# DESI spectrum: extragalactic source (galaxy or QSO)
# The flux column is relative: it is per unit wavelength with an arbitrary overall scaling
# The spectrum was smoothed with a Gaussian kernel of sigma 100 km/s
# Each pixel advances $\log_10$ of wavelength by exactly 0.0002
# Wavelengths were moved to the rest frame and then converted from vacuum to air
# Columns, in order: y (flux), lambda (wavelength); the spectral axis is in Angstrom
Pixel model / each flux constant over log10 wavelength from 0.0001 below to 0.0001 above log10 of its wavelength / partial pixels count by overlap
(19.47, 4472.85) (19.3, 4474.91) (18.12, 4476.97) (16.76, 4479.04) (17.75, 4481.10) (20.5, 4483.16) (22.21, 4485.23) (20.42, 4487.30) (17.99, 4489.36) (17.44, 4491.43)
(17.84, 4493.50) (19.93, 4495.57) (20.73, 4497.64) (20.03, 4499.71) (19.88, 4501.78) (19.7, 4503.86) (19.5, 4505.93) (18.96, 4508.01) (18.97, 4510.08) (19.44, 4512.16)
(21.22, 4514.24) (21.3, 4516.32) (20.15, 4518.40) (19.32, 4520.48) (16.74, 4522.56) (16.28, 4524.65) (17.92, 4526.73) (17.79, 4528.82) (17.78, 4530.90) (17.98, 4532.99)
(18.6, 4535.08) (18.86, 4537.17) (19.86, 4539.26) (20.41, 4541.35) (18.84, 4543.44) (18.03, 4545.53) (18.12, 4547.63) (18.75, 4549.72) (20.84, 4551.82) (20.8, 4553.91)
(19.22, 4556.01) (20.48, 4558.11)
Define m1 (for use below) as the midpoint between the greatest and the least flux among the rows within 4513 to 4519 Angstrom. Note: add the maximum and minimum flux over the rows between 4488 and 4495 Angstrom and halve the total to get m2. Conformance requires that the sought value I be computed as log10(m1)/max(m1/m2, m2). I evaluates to 0.074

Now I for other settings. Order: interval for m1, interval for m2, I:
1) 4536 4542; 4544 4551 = 0.070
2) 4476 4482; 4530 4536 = 0.068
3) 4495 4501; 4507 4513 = 0.068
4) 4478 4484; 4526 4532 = 0.071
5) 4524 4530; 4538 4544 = 0.063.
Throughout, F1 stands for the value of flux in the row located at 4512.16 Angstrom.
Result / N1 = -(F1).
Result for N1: -19.4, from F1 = 19.44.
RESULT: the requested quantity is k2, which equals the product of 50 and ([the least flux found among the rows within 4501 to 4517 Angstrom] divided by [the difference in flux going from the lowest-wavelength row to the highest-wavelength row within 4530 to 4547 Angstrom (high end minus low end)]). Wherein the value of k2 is 3792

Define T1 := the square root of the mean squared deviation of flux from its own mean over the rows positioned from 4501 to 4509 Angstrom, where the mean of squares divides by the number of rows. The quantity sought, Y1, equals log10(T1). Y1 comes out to -0.46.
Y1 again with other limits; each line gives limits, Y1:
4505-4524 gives 0.11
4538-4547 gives -0.04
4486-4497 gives 0.08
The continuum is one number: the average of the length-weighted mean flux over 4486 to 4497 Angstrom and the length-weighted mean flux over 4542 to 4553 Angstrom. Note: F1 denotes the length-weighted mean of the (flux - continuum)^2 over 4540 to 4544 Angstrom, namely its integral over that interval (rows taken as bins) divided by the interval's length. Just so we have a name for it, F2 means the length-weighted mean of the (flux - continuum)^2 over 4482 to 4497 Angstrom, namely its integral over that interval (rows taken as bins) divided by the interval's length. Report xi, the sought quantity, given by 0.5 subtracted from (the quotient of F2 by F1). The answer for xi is 2.0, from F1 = 1.20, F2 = 2.9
